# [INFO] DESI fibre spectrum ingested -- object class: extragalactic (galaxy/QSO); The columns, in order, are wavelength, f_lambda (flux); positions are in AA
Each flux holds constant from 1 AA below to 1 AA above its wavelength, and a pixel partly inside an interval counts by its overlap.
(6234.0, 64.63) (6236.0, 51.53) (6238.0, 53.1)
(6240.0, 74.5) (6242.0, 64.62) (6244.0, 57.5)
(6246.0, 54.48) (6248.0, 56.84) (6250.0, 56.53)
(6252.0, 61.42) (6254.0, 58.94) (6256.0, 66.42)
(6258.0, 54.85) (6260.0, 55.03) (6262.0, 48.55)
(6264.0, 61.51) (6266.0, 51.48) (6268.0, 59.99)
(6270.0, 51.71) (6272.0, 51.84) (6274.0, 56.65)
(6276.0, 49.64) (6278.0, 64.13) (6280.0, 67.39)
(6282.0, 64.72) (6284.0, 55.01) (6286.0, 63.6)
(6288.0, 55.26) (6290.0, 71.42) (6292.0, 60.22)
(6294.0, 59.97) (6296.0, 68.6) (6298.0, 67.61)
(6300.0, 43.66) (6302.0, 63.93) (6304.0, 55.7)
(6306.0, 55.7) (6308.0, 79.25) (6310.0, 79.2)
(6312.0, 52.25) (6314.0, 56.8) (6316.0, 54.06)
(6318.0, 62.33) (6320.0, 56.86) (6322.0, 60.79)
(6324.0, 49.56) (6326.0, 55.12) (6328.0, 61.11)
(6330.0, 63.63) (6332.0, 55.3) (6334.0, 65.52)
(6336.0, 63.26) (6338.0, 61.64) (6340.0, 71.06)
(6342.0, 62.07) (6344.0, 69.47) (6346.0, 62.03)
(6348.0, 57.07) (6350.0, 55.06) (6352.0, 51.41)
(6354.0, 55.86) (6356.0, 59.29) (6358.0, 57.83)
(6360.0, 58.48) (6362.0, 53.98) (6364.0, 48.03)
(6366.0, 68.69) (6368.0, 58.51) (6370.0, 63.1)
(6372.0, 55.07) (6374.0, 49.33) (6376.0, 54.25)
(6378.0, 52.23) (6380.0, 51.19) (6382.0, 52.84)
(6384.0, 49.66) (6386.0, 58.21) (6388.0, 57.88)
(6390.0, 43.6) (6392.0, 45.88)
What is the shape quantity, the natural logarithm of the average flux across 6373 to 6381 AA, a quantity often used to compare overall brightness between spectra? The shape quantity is 3.95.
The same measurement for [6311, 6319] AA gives 4.03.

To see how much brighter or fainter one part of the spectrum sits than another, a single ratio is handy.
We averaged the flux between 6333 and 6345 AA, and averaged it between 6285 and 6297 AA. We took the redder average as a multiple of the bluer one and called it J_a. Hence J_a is 1.04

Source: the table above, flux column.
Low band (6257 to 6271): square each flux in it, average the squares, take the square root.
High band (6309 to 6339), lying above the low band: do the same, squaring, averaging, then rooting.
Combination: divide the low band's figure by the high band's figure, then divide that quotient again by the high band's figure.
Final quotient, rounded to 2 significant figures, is 0.015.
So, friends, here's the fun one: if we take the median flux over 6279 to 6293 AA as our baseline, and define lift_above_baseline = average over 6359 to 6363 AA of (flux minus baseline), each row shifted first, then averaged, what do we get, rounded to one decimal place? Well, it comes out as -7.4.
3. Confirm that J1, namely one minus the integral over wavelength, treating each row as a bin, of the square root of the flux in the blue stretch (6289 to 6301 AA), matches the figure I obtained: -93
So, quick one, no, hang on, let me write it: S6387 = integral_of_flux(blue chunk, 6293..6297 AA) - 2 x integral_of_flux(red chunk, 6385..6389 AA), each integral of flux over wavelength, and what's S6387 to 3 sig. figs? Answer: -207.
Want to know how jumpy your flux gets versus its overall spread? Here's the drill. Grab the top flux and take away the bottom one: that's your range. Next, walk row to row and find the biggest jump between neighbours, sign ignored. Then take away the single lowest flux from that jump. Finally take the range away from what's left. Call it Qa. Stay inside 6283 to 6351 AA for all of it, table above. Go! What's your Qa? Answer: -52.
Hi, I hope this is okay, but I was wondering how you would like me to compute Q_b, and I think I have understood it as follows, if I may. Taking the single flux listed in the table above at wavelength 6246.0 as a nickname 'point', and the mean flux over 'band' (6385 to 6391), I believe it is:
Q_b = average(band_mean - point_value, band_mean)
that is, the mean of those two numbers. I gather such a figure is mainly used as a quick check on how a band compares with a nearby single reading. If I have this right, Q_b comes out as 26.0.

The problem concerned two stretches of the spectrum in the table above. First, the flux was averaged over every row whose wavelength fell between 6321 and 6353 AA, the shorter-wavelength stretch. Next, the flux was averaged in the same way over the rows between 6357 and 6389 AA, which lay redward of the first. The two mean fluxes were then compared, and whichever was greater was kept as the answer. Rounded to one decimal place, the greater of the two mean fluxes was 60.3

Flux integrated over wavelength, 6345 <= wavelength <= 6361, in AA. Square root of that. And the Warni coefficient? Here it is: 30.2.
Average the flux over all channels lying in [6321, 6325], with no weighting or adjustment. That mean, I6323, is 55.2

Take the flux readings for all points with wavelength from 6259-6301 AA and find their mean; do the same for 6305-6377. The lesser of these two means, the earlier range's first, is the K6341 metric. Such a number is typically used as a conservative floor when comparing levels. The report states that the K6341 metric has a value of 58.5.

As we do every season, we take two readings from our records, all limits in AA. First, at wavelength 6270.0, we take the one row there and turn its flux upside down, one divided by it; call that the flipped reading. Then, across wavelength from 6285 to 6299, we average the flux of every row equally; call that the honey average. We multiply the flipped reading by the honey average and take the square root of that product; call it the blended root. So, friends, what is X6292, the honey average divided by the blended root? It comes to 57.4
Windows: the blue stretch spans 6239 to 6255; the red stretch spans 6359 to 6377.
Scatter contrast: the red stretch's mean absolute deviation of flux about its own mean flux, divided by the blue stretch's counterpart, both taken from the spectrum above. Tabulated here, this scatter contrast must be 1.06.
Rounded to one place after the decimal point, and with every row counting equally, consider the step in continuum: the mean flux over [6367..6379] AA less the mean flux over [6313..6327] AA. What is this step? -1.1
